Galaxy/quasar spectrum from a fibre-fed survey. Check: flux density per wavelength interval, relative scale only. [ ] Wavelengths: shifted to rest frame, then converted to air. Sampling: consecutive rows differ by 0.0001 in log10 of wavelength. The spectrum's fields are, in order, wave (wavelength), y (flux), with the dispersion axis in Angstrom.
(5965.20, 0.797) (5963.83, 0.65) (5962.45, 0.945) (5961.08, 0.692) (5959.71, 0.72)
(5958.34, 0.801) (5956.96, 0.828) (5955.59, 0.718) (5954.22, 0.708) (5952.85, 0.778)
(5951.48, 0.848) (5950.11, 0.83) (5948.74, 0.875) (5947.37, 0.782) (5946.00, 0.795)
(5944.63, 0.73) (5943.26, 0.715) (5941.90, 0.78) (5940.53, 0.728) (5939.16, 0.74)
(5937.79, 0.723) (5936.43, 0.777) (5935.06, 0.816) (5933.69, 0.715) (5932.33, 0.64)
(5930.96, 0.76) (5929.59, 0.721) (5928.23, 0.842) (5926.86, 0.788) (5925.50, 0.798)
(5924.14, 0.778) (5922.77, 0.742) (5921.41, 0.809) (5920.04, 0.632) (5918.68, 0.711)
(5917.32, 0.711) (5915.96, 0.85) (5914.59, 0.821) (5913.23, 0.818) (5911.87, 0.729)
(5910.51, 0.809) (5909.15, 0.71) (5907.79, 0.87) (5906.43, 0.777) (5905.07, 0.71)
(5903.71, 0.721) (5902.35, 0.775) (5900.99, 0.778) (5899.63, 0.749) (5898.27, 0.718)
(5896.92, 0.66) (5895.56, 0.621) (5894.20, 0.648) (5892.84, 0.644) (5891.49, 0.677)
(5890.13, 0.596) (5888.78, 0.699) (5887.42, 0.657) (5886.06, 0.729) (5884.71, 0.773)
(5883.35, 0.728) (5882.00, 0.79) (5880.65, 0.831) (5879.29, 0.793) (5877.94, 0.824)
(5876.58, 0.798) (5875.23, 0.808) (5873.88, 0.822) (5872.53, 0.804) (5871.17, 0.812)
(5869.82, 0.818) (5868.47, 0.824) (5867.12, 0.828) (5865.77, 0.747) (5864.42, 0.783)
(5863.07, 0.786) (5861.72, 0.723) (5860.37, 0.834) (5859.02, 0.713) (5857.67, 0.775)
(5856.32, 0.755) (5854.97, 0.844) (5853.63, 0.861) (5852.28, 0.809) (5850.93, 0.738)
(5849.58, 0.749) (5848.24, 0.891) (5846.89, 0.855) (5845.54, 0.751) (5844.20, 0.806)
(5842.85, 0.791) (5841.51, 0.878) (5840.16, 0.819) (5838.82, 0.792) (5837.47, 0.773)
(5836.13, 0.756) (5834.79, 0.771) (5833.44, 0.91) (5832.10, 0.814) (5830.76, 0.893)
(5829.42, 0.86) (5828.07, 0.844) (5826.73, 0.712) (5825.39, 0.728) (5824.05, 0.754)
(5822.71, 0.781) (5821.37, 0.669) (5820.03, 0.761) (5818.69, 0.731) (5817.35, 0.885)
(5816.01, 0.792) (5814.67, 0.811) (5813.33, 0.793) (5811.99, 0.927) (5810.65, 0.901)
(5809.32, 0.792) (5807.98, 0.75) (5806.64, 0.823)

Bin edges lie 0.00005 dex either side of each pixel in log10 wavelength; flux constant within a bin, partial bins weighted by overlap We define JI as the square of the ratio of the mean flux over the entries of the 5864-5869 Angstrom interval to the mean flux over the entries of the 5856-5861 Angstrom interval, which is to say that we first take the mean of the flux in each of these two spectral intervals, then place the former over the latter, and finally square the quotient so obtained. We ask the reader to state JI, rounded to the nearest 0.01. 1.07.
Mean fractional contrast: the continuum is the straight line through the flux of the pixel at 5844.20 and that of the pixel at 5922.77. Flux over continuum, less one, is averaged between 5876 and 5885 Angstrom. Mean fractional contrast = 0.02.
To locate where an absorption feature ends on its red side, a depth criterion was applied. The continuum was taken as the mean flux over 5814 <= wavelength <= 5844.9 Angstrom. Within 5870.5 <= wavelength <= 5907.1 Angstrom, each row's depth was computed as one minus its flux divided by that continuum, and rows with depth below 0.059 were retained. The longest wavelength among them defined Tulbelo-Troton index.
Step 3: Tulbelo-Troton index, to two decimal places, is 5906.43 Angstrom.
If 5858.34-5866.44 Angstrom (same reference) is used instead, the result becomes 5864.42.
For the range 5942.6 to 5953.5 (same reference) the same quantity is 5952.85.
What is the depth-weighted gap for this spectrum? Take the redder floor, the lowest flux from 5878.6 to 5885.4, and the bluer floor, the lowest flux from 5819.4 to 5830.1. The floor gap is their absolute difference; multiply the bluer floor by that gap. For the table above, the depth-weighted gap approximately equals 0.039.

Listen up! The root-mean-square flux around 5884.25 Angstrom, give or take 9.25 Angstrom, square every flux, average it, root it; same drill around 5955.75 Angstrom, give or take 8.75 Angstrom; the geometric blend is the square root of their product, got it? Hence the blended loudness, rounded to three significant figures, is 0.764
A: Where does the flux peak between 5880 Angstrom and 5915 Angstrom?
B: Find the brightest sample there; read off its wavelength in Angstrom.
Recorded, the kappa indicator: 5907.79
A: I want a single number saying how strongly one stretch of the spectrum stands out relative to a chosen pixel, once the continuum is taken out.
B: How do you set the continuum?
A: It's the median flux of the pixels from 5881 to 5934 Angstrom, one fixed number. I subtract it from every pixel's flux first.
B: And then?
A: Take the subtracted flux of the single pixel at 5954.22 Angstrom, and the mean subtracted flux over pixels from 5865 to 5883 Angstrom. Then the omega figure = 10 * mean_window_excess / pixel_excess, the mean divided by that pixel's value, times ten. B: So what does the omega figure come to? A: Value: -37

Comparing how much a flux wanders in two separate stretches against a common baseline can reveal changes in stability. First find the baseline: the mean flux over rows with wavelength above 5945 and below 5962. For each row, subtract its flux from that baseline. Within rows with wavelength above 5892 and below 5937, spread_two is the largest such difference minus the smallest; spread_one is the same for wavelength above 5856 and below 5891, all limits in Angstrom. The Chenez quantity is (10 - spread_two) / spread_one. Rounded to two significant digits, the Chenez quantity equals 41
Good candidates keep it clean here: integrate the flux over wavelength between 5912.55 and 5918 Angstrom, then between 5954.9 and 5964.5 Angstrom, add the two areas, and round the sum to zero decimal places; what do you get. 12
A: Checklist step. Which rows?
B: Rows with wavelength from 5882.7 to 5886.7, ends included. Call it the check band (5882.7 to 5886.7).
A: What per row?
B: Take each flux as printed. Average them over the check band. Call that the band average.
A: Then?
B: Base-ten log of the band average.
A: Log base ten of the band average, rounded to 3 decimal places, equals -0.129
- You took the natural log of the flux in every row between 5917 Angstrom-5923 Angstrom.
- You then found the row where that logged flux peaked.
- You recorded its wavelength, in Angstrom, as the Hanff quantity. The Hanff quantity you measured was 5921.41 Angstrom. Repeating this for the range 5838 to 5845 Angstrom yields 5841.51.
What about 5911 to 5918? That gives 5915.96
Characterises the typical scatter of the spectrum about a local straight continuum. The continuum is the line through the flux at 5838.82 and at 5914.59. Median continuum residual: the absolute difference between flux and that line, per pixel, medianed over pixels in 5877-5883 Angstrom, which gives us 0.018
